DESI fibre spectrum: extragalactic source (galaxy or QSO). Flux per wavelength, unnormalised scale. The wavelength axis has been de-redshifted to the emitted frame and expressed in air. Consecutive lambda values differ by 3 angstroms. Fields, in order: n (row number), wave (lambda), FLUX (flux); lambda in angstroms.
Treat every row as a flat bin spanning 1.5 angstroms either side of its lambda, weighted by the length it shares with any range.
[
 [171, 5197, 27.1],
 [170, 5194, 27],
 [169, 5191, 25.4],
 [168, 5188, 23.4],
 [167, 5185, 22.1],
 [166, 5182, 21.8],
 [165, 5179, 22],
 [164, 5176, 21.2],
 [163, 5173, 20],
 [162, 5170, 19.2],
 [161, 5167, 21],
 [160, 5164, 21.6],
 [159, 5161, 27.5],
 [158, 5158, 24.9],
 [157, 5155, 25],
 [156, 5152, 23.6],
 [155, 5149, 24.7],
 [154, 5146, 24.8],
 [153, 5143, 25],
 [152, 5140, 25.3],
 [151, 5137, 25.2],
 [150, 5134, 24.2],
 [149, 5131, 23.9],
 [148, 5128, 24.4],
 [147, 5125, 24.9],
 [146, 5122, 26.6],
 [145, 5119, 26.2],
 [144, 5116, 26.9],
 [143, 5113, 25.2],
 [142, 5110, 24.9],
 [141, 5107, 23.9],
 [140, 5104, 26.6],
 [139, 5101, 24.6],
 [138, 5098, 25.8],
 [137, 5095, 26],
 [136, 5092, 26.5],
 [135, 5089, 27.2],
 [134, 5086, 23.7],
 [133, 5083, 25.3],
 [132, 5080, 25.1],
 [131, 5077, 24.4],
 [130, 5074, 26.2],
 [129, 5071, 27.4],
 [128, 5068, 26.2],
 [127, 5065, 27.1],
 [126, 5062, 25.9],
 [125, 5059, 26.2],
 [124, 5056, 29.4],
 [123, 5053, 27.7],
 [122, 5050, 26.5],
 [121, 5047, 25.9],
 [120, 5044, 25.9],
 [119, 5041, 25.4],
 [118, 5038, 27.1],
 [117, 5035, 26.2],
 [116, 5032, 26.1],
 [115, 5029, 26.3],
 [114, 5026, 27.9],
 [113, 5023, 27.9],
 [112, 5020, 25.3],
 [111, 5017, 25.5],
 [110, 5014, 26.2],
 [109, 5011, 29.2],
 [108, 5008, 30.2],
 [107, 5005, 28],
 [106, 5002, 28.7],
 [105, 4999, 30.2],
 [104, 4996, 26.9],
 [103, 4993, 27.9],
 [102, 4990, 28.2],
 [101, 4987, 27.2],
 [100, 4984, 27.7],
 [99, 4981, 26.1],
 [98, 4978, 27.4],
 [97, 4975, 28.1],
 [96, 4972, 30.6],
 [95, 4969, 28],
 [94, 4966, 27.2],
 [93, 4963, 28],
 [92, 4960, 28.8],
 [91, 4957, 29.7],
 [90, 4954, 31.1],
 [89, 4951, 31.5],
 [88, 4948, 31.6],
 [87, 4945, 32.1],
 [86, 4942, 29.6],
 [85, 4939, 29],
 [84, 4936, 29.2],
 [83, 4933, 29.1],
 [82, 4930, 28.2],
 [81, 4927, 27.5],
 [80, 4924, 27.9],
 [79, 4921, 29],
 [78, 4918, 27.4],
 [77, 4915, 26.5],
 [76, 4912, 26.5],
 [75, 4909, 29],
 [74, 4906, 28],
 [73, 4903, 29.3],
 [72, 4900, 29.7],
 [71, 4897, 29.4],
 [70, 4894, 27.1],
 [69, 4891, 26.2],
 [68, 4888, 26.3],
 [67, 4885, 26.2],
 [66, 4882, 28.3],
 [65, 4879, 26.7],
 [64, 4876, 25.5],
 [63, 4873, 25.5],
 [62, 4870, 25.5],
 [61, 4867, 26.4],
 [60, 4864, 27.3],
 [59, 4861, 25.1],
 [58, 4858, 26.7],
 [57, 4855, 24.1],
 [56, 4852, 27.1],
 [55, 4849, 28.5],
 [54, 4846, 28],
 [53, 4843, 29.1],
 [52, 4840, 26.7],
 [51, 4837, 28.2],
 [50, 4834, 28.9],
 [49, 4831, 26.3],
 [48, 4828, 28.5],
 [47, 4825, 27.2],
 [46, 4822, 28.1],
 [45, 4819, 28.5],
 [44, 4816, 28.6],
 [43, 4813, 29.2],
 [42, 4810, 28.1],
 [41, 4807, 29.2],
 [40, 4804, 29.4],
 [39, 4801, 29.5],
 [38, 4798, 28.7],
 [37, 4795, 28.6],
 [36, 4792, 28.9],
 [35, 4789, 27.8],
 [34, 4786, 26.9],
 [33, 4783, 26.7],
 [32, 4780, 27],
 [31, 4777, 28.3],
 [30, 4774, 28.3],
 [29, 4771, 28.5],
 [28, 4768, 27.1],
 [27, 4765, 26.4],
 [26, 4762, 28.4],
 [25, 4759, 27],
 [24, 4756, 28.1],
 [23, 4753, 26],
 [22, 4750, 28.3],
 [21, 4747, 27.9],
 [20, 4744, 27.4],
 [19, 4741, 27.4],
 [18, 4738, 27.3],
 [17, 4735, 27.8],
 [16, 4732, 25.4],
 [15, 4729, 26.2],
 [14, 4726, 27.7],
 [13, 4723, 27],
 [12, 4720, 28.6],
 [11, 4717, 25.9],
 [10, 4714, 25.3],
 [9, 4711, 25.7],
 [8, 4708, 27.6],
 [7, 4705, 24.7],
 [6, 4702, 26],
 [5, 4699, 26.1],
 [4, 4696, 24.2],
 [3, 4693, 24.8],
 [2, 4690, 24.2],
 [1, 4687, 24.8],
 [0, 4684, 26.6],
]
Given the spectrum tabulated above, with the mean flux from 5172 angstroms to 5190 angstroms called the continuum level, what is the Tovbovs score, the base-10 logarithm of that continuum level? 1.34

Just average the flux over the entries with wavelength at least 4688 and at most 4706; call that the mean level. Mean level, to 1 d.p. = 25.0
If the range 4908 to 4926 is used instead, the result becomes 27.7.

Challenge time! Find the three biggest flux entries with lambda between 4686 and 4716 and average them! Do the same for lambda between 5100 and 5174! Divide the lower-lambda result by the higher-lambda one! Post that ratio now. 0.98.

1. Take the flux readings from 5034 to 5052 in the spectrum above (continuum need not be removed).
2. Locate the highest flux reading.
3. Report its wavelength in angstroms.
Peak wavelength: 5038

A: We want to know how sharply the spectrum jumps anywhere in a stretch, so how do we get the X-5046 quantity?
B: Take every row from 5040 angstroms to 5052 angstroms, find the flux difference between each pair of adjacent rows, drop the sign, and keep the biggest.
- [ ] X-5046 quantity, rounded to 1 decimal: 0.6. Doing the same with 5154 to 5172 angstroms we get 5.9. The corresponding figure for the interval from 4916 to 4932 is 1.6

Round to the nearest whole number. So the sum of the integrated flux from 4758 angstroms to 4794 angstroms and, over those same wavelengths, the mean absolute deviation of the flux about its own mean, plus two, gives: 997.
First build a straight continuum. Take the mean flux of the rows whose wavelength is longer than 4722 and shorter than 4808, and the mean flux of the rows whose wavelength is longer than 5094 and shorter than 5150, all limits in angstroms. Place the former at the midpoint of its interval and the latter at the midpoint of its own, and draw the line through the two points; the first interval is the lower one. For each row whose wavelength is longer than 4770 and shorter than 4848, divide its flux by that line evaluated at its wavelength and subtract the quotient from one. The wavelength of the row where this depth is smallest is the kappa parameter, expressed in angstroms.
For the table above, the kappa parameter 4801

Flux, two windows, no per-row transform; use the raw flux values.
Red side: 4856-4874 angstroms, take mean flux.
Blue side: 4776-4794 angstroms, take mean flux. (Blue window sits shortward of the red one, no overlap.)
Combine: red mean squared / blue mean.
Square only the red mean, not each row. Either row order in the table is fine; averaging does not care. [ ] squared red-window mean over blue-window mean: 25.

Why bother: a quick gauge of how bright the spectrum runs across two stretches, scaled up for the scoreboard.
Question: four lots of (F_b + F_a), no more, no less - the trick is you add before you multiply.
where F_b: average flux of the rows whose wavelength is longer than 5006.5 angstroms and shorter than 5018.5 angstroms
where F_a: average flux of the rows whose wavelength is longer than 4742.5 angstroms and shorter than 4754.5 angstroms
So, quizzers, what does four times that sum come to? 221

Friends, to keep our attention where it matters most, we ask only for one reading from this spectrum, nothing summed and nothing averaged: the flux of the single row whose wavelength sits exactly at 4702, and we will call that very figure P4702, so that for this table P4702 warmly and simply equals 26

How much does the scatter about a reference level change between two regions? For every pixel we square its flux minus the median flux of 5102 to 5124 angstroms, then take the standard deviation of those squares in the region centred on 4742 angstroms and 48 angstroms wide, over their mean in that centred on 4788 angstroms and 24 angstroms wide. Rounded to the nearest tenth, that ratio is 0.5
